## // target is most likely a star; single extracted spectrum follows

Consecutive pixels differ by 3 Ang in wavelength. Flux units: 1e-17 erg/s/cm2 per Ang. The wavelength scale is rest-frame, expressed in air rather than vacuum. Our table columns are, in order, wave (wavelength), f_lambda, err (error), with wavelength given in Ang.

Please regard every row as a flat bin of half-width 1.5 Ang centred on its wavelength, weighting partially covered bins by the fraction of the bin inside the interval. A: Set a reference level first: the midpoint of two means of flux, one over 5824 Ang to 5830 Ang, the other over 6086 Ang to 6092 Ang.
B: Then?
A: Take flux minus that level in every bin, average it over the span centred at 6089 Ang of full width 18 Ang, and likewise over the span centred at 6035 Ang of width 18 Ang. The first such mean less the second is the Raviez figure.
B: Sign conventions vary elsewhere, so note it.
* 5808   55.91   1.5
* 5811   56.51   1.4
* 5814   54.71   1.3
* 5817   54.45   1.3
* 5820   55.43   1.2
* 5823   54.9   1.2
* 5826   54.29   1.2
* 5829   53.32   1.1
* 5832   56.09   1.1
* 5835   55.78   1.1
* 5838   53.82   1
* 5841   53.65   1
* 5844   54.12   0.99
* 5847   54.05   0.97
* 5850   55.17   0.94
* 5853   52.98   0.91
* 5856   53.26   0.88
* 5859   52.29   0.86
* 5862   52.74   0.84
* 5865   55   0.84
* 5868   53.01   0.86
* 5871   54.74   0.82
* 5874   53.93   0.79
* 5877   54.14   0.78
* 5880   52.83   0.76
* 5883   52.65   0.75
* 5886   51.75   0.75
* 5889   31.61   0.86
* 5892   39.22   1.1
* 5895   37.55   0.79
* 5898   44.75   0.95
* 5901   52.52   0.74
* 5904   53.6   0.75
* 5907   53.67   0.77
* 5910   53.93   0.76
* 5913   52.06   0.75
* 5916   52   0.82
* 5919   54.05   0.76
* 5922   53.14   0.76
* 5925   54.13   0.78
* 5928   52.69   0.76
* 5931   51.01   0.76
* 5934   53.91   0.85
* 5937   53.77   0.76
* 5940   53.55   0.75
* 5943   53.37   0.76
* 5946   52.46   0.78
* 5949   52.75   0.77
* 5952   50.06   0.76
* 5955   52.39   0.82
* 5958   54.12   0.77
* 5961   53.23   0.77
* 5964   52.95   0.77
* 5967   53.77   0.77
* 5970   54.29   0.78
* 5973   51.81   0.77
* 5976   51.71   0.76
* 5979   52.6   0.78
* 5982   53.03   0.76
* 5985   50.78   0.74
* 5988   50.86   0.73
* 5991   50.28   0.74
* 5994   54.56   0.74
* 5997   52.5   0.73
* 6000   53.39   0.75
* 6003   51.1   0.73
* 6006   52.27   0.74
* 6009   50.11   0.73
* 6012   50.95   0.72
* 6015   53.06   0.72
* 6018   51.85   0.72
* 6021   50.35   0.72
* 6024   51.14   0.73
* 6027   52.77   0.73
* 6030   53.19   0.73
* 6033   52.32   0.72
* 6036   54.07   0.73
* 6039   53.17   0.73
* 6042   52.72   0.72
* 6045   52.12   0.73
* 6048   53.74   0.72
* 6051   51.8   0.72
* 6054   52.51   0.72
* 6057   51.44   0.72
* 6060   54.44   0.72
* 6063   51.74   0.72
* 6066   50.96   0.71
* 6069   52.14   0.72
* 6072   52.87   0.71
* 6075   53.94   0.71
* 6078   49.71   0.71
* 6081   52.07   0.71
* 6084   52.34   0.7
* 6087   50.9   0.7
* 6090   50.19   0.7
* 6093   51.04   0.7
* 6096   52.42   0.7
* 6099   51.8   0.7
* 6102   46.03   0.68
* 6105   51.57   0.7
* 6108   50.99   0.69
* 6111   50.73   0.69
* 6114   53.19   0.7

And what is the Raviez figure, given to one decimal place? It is -1.5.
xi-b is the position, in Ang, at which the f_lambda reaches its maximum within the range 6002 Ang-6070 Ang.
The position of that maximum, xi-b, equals 6060 Ang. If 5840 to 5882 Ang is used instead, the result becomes 5850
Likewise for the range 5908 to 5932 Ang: 5925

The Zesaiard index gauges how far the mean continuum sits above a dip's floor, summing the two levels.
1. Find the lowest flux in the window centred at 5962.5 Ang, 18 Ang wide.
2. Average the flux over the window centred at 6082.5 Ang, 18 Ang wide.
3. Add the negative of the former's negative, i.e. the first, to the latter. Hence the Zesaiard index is 104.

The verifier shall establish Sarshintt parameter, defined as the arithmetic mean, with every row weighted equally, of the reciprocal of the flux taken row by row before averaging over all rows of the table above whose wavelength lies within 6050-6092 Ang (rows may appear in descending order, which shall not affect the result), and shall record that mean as 0.0193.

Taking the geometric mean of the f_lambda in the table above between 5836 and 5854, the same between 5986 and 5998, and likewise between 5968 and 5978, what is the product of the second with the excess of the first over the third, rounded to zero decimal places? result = 71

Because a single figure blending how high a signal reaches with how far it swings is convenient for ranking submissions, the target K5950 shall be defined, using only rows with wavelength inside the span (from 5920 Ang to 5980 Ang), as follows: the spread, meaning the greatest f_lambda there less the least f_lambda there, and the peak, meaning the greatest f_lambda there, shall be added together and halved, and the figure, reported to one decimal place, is 29.3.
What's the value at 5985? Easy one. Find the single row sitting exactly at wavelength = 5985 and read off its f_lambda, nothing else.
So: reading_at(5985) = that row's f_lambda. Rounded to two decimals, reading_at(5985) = 50.78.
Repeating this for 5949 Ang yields 52.75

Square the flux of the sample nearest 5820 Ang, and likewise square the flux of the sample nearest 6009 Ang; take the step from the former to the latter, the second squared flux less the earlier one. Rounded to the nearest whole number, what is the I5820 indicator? -561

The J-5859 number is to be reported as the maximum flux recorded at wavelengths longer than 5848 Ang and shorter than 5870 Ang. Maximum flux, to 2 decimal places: 55.17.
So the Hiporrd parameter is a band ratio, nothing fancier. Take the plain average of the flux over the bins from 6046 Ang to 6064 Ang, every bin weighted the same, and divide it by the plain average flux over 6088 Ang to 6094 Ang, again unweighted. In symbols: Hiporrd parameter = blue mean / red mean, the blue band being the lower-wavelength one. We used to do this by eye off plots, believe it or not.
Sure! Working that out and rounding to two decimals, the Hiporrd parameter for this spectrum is 1.04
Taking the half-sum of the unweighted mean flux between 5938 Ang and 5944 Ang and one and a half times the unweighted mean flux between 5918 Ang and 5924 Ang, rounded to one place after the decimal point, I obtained 66.9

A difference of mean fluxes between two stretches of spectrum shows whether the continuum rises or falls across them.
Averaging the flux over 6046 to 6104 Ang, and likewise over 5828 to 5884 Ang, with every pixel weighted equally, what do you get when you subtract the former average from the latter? 2.2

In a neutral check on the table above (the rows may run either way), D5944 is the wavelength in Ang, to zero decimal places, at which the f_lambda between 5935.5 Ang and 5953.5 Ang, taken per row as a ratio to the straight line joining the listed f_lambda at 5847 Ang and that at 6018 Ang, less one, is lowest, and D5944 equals 5952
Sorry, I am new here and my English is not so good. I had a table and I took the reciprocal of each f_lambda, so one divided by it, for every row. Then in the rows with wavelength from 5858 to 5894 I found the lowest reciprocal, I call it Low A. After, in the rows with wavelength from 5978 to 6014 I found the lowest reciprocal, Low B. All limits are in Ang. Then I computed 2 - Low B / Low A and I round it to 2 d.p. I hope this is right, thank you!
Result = 0.99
